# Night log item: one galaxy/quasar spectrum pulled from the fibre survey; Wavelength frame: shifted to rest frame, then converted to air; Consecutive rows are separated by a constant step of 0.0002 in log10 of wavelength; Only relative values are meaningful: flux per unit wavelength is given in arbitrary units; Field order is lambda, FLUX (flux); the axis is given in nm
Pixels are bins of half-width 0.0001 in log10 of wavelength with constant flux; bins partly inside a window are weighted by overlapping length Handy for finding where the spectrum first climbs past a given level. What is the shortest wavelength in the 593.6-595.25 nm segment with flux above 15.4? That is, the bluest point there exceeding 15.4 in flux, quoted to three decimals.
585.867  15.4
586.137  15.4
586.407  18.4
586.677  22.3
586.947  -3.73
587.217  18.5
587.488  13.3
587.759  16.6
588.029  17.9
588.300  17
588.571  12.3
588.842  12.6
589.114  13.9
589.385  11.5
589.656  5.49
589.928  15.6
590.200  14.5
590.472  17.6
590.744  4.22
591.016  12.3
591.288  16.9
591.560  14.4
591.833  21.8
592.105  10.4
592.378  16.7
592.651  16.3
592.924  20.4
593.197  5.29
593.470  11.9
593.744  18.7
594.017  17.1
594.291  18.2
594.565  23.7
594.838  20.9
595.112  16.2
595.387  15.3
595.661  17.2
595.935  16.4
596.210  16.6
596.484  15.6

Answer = 593.744 nm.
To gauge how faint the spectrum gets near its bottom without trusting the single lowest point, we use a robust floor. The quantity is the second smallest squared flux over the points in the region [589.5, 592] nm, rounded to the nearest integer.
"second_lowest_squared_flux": 30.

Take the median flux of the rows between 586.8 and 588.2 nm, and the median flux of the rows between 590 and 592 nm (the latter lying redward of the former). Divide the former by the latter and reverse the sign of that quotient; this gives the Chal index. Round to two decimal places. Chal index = -1.14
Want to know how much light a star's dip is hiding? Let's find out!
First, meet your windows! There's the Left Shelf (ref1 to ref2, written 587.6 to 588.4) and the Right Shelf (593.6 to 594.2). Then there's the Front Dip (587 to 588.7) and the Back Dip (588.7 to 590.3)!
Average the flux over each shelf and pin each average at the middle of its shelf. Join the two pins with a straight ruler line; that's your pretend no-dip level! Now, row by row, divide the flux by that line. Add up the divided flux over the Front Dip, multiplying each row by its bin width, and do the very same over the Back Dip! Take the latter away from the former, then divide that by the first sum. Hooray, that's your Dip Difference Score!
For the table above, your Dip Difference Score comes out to 0.24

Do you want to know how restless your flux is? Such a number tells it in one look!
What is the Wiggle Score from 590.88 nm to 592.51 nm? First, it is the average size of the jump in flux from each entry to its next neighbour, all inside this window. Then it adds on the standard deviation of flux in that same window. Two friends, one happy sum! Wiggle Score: 10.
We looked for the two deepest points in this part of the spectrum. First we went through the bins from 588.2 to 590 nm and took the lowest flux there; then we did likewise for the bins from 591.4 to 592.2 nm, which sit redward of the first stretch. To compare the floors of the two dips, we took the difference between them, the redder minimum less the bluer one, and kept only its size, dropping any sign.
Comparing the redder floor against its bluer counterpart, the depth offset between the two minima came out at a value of 5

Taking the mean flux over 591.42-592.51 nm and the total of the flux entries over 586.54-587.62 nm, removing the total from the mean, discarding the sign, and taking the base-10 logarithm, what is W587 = 1.54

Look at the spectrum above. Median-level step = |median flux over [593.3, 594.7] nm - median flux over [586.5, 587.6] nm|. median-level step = 2.3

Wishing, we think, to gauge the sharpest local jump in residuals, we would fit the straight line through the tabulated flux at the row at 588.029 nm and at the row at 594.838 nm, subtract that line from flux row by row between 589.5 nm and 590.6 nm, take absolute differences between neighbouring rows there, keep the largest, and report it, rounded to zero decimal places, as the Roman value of 10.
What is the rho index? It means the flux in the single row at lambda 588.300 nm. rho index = 17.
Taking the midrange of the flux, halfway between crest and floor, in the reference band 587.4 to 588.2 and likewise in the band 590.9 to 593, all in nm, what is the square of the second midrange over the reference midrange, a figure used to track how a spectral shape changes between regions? 1.1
